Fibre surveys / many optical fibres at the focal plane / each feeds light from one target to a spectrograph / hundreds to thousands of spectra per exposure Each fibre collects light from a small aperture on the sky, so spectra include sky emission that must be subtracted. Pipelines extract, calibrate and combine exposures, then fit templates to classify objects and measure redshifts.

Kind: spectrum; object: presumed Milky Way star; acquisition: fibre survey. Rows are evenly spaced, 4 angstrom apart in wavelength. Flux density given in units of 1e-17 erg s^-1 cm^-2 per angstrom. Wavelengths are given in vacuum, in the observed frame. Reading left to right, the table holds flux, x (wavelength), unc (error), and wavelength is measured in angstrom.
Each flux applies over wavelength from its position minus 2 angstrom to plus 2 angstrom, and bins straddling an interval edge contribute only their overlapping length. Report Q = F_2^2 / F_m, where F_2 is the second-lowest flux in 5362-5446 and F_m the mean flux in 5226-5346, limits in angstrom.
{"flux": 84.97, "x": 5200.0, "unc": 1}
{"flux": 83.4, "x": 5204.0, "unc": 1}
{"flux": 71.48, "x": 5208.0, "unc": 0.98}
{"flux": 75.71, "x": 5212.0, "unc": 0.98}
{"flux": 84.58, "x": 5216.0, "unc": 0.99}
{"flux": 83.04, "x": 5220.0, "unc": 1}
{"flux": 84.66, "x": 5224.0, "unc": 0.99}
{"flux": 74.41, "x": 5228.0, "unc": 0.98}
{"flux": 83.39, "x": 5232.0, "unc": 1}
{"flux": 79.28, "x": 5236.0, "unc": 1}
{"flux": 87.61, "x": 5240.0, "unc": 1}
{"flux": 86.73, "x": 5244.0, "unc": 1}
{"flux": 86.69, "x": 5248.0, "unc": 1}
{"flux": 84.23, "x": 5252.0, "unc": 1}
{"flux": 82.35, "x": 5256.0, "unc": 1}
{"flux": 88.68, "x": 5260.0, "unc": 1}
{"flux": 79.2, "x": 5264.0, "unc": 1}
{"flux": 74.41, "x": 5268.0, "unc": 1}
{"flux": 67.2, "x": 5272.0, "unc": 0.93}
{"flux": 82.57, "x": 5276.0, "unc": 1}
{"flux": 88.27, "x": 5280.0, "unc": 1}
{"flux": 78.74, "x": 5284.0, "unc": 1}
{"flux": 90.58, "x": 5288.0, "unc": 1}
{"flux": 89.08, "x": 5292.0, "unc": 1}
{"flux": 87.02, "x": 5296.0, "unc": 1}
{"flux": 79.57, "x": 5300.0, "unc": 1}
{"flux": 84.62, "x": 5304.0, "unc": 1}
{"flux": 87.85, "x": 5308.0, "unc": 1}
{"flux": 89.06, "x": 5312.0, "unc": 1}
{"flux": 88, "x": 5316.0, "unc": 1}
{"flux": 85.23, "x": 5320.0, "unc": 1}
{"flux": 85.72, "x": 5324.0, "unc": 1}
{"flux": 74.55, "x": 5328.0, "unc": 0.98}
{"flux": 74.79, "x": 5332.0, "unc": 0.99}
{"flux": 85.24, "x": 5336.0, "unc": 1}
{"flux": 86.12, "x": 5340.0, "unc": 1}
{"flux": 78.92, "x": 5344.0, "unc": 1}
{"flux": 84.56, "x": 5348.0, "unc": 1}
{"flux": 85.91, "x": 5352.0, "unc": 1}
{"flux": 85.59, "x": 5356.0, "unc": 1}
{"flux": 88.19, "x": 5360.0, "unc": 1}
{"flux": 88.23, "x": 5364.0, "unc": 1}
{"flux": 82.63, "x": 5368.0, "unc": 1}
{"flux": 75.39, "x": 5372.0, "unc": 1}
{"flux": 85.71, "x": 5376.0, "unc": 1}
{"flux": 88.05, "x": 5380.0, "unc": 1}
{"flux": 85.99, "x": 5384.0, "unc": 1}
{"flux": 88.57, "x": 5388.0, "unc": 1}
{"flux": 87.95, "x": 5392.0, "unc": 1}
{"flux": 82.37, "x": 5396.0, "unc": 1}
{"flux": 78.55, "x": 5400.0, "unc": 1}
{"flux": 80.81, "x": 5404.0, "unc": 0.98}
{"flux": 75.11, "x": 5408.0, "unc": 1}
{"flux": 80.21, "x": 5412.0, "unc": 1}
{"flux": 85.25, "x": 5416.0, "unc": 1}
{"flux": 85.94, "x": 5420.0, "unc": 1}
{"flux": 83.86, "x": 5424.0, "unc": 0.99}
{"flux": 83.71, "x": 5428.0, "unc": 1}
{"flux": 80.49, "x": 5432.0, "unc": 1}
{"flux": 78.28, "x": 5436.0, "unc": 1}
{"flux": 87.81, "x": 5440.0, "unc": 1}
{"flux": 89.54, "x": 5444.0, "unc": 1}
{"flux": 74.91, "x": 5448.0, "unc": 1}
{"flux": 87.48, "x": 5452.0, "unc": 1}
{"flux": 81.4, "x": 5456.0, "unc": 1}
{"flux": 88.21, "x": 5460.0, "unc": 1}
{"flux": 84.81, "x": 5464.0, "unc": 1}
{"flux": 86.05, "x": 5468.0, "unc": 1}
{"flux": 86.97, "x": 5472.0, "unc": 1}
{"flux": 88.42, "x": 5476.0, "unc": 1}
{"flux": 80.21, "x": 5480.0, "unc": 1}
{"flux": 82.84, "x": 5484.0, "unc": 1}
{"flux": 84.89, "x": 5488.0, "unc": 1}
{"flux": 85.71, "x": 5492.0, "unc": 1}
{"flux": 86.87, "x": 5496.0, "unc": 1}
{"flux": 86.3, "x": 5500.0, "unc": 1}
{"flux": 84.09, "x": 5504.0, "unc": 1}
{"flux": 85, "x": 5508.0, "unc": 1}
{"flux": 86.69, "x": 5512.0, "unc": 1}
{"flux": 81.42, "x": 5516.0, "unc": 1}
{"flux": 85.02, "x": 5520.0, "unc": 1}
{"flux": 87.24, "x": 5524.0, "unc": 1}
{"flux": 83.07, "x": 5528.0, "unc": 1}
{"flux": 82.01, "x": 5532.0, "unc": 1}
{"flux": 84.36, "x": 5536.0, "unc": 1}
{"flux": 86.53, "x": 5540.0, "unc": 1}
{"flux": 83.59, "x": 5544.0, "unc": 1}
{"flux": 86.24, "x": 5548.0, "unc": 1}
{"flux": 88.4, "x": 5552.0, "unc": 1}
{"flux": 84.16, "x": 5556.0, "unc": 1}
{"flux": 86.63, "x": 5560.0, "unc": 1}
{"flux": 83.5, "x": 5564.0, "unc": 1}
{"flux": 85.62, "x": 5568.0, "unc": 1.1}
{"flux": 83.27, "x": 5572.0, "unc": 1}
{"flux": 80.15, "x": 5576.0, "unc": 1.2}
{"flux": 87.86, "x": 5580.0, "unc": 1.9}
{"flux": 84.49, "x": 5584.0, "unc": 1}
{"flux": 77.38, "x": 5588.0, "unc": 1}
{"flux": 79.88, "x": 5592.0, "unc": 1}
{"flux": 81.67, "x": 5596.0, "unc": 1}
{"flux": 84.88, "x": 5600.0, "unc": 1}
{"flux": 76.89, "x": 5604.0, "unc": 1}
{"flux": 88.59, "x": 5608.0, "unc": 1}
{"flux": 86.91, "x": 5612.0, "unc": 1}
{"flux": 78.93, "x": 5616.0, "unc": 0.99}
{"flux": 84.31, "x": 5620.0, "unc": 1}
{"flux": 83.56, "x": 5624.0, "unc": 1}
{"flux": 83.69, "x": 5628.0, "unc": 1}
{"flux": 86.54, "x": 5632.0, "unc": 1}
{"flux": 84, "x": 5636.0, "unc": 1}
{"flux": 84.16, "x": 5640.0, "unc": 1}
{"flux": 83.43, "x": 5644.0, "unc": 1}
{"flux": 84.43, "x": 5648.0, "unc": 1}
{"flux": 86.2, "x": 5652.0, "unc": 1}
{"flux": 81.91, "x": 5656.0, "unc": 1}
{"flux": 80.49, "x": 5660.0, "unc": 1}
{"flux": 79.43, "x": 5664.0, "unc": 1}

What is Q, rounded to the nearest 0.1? 68.5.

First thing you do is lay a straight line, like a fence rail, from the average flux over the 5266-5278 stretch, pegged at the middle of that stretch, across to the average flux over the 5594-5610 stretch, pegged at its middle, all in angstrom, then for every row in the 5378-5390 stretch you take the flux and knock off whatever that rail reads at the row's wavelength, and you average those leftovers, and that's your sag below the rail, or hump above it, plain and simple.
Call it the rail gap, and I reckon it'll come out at 10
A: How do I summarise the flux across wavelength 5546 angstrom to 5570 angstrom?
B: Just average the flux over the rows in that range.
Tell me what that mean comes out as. 85.8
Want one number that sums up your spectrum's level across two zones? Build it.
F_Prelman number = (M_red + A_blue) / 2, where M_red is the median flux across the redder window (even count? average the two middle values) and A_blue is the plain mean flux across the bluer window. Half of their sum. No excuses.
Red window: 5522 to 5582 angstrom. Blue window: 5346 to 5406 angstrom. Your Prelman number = 84.46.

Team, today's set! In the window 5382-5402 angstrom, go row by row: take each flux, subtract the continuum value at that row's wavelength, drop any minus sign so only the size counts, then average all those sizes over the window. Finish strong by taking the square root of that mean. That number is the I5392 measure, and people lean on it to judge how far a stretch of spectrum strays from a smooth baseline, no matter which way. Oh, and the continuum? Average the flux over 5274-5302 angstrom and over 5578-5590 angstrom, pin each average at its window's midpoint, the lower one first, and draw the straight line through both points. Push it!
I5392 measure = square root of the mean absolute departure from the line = 1.84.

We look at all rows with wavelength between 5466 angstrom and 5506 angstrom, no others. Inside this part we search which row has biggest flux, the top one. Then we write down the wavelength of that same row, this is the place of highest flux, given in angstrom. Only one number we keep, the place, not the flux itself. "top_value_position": 5476.0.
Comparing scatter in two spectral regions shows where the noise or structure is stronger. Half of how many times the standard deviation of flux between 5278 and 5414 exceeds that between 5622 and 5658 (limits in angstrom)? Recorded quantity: 1.7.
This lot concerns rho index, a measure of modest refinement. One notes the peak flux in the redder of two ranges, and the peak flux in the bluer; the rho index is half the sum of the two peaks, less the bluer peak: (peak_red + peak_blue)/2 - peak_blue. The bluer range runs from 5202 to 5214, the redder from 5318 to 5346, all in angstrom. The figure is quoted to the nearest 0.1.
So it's 1.4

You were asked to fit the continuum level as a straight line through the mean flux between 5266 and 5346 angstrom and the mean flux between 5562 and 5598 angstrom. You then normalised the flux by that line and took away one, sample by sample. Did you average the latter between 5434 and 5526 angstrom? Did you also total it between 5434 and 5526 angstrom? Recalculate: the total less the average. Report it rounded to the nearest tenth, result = 0.5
